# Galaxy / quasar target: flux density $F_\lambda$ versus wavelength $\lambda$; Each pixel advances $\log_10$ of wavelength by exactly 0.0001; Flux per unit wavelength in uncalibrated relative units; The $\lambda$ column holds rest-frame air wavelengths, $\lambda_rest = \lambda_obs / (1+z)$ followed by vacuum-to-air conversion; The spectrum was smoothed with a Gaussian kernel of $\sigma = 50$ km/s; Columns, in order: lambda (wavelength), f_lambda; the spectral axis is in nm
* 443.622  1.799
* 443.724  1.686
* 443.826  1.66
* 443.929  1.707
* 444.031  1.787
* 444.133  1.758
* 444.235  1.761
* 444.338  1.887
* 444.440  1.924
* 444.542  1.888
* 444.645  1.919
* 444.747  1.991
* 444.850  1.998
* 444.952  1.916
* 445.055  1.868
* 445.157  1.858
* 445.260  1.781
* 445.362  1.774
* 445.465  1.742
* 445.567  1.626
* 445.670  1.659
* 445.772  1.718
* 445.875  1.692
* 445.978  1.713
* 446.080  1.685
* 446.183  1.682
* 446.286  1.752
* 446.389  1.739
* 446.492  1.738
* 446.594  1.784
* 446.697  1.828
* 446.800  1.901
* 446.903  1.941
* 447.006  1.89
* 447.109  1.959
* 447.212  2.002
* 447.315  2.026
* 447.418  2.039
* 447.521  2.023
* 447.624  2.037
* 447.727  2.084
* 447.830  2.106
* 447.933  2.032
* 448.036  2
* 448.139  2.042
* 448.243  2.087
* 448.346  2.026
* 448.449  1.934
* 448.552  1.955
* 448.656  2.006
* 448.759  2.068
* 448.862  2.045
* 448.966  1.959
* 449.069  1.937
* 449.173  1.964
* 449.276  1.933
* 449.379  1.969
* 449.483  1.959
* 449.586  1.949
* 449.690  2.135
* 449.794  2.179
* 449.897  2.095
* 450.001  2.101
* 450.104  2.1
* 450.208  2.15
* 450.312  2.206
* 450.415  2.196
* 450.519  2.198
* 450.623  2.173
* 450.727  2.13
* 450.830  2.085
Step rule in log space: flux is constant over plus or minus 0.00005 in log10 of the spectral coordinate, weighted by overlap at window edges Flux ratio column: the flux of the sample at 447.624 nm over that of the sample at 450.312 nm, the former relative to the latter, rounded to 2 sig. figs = 0.92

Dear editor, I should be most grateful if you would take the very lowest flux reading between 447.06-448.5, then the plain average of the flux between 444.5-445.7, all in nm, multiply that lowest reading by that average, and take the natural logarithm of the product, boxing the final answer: 1.27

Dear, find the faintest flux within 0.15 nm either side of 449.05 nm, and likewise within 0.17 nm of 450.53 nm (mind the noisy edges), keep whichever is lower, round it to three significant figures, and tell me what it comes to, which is 1.94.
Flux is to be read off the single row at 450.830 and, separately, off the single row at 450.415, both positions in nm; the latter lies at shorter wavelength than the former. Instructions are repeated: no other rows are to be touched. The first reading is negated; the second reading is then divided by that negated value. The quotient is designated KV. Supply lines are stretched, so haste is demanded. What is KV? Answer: -1.053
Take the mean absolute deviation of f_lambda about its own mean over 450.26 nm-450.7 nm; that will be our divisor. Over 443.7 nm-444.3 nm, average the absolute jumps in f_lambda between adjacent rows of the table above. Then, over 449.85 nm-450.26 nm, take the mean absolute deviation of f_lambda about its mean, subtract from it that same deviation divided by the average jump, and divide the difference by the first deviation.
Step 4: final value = -49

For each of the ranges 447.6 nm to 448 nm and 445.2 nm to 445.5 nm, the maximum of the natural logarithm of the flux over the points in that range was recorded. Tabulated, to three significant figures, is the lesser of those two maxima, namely 0.577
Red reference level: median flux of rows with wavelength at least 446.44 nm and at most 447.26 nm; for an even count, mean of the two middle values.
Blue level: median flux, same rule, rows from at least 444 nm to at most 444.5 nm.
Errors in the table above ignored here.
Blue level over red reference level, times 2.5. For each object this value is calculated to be 2.36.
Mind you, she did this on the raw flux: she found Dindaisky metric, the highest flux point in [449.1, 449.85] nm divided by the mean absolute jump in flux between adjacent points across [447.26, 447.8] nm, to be 96.8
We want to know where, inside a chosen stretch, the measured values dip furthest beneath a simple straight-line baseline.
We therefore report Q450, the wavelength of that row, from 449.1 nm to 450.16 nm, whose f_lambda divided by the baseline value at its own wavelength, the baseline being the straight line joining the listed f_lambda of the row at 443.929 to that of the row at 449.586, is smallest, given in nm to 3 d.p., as 449.276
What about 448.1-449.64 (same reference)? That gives 449.276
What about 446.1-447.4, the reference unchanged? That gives 446.183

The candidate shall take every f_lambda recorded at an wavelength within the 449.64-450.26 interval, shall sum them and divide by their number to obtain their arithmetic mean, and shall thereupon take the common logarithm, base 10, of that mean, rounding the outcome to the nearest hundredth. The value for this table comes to 0.33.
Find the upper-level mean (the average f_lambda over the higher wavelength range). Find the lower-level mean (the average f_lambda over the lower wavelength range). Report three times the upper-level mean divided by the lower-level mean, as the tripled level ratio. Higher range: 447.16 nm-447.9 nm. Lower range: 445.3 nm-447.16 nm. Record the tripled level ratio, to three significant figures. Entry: 3.47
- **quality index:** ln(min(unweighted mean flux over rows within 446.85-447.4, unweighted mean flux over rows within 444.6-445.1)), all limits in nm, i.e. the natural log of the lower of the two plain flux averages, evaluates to 0.66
